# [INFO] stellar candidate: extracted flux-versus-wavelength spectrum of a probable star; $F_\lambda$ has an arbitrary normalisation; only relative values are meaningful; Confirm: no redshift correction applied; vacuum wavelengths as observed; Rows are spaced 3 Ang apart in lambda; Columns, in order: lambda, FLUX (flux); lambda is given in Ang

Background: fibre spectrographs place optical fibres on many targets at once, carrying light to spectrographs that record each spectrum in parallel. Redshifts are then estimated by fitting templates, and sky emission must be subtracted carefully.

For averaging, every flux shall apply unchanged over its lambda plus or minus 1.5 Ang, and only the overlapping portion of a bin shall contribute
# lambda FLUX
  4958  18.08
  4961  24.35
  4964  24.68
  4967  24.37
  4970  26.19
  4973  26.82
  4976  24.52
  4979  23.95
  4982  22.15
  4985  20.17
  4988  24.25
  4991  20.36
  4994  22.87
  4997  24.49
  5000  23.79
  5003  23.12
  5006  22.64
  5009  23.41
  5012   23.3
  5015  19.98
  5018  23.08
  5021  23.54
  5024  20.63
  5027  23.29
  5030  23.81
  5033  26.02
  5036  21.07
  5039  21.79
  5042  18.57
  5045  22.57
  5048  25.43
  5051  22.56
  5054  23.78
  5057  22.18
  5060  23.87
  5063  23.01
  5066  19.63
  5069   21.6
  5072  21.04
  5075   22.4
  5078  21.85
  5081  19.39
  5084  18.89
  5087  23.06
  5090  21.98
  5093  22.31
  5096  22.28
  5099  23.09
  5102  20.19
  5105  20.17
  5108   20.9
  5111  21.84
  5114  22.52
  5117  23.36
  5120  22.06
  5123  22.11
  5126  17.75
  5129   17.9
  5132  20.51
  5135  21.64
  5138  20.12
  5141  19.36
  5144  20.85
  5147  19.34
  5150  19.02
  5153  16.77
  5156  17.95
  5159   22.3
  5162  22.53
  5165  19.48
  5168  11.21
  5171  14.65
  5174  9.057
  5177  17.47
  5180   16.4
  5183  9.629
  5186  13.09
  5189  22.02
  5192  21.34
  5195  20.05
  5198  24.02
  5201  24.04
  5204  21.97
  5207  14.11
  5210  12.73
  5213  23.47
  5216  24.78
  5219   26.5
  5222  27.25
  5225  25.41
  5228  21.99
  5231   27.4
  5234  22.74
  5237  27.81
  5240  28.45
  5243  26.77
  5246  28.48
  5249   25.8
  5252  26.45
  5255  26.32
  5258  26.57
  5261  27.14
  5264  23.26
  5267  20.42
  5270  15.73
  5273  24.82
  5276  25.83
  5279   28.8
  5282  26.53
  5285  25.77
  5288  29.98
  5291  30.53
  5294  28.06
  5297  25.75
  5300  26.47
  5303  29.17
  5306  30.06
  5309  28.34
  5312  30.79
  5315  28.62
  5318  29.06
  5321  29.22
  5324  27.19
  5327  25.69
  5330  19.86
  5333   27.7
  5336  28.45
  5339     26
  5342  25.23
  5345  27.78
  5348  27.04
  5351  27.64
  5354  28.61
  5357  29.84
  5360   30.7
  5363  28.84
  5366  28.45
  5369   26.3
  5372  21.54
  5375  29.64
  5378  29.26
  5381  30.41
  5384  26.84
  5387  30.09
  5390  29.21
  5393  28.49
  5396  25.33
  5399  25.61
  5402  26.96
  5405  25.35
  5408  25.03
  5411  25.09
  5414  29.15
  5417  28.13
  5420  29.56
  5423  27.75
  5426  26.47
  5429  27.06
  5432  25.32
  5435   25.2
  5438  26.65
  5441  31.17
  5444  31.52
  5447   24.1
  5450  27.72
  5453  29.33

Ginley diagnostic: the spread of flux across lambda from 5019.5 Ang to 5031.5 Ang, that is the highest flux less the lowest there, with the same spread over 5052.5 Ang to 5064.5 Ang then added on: 4.9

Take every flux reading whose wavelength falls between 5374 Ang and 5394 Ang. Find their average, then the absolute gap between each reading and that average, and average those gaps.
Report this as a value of 0.8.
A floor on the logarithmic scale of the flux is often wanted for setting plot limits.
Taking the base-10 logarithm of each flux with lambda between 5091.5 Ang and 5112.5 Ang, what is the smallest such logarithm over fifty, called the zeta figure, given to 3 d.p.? 0.026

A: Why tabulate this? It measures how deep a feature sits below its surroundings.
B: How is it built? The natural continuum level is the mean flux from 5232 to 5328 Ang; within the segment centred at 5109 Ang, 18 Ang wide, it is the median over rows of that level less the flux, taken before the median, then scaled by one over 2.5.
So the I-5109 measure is 2.2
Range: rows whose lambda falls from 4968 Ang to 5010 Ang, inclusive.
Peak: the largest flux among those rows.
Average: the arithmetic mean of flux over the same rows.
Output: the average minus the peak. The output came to -3.3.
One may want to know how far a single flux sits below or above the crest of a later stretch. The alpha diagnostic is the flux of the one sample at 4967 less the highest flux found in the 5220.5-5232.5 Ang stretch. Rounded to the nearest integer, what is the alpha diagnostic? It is -3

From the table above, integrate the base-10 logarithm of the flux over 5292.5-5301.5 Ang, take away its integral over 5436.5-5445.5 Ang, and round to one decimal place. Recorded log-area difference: -0.4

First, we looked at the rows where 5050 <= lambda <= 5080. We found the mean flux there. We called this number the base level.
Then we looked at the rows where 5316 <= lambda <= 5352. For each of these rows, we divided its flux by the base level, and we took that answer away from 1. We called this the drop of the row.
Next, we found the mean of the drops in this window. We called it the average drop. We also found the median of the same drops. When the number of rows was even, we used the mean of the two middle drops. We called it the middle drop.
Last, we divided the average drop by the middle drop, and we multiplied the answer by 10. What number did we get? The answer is 8.7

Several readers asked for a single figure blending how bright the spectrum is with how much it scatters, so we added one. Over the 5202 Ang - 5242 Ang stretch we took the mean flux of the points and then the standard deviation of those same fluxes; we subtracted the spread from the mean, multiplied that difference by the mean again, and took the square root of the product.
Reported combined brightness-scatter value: 21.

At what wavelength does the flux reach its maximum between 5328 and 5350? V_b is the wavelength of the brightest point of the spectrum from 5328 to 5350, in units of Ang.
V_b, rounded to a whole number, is 5336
